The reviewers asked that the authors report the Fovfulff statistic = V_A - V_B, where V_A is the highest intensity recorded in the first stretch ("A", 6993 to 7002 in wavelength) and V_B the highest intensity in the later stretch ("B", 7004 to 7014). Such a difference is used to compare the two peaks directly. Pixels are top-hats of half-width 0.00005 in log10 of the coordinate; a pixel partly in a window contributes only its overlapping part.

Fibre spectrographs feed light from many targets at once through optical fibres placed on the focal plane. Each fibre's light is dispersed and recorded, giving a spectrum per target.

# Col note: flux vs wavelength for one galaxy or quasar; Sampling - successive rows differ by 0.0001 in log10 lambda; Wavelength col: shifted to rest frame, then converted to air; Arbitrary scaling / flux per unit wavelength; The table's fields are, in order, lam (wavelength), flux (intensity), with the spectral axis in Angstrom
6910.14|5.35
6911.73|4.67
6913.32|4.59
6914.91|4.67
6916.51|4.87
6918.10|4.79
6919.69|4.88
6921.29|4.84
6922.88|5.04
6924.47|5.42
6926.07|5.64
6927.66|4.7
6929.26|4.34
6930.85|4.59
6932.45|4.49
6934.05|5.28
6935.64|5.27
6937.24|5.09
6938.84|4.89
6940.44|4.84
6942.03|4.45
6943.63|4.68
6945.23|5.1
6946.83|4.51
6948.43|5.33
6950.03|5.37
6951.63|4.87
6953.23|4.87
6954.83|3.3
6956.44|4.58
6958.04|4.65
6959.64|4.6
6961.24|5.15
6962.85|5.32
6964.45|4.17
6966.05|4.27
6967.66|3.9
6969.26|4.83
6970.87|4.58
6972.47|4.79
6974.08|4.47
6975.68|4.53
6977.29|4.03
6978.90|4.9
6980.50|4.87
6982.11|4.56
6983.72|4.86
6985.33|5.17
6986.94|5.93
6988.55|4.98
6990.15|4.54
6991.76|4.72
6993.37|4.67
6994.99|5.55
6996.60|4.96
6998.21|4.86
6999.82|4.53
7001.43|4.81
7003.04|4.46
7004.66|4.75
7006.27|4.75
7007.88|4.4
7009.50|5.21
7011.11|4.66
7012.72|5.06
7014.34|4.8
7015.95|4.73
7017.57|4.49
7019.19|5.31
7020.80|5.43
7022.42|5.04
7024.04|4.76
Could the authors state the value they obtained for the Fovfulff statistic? 0.34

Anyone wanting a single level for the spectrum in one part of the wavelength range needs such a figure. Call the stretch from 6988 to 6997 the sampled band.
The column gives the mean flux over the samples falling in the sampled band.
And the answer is 4.90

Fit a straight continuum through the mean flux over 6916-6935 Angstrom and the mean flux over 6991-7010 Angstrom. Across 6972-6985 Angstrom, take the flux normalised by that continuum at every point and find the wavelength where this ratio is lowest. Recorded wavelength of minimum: 6977.29 Angstrom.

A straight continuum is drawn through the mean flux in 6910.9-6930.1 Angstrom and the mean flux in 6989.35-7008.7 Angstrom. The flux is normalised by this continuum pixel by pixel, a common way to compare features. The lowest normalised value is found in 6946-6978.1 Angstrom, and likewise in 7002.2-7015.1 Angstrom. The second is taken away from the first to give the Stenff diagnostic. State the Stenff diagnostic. -0.24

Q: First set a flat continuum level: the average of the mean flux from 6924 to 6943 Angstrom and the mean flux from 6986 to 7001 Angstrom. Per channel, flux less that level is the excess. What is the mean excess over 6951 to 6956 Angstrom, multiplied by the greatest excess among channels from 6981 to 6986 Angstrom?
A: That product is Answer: -0.14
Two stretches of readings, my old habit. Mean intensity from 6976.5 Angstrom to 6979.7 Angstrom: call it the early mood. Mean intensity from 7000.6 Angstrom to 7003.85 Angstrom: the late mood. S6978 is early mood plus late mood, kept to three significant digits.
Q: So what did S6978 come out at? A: 9.10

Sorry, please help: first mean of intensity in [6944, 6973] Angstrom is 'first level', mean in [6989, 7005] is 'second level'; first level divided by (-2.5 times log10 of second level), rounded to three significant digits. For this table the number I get -2.75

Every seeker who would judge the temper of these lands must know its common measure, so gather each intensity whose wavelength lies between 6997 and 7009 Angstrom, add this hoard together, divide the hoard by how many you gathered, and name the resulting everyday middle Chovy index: 4.7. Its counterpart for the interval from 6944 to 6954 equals 5.0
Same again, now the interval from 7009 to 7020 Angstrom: 4.9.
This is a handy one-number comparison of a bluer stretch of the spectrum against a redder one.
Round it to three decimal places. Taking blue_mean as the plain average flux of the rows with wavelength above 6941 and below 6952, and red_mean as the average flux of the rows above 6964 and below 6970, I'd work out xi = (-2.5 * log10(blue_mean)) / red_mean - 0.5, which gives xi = -0.902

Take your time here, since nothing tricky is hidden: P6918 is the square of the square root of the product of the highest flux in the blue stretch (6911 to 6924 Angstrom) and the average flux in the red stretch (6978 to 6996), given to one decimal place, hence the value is 25.1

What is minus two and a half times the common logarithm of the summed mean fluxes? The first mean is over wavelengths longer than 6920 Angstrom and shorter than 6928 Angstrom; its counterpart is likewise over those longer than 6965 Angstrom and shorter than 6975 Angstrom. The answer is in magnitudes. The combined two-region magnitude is -2.456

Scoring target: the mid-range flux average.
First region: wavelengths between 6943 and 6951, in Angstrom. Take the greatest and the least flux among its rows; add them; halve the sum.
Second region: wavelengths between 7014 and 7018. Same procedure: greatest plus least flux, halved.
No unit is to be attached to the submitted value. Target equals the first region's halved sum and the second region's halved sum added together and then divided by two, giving 4.79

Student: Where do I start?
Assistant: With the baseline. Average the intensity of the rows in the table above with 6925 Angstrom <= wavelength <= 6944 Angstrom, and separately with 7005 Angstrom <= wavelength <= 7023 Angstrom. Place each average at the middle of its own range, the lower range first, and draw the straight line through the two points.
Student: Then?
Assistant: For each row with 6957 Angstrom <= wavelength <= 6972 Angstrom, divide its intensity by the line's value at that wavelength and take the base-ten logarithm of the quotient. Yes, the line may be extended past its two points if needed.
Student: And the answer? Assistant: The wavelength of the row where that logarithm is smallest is 6967.66 Angstrom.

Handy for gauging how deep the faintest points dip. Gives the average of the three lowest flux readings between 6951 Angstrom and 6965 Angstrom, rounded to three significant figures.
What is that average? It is 4.02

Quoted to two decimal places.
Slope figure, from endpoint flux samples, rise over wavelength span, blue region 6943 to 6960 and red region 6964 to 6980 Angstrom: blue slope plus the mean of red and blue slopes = 0.02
